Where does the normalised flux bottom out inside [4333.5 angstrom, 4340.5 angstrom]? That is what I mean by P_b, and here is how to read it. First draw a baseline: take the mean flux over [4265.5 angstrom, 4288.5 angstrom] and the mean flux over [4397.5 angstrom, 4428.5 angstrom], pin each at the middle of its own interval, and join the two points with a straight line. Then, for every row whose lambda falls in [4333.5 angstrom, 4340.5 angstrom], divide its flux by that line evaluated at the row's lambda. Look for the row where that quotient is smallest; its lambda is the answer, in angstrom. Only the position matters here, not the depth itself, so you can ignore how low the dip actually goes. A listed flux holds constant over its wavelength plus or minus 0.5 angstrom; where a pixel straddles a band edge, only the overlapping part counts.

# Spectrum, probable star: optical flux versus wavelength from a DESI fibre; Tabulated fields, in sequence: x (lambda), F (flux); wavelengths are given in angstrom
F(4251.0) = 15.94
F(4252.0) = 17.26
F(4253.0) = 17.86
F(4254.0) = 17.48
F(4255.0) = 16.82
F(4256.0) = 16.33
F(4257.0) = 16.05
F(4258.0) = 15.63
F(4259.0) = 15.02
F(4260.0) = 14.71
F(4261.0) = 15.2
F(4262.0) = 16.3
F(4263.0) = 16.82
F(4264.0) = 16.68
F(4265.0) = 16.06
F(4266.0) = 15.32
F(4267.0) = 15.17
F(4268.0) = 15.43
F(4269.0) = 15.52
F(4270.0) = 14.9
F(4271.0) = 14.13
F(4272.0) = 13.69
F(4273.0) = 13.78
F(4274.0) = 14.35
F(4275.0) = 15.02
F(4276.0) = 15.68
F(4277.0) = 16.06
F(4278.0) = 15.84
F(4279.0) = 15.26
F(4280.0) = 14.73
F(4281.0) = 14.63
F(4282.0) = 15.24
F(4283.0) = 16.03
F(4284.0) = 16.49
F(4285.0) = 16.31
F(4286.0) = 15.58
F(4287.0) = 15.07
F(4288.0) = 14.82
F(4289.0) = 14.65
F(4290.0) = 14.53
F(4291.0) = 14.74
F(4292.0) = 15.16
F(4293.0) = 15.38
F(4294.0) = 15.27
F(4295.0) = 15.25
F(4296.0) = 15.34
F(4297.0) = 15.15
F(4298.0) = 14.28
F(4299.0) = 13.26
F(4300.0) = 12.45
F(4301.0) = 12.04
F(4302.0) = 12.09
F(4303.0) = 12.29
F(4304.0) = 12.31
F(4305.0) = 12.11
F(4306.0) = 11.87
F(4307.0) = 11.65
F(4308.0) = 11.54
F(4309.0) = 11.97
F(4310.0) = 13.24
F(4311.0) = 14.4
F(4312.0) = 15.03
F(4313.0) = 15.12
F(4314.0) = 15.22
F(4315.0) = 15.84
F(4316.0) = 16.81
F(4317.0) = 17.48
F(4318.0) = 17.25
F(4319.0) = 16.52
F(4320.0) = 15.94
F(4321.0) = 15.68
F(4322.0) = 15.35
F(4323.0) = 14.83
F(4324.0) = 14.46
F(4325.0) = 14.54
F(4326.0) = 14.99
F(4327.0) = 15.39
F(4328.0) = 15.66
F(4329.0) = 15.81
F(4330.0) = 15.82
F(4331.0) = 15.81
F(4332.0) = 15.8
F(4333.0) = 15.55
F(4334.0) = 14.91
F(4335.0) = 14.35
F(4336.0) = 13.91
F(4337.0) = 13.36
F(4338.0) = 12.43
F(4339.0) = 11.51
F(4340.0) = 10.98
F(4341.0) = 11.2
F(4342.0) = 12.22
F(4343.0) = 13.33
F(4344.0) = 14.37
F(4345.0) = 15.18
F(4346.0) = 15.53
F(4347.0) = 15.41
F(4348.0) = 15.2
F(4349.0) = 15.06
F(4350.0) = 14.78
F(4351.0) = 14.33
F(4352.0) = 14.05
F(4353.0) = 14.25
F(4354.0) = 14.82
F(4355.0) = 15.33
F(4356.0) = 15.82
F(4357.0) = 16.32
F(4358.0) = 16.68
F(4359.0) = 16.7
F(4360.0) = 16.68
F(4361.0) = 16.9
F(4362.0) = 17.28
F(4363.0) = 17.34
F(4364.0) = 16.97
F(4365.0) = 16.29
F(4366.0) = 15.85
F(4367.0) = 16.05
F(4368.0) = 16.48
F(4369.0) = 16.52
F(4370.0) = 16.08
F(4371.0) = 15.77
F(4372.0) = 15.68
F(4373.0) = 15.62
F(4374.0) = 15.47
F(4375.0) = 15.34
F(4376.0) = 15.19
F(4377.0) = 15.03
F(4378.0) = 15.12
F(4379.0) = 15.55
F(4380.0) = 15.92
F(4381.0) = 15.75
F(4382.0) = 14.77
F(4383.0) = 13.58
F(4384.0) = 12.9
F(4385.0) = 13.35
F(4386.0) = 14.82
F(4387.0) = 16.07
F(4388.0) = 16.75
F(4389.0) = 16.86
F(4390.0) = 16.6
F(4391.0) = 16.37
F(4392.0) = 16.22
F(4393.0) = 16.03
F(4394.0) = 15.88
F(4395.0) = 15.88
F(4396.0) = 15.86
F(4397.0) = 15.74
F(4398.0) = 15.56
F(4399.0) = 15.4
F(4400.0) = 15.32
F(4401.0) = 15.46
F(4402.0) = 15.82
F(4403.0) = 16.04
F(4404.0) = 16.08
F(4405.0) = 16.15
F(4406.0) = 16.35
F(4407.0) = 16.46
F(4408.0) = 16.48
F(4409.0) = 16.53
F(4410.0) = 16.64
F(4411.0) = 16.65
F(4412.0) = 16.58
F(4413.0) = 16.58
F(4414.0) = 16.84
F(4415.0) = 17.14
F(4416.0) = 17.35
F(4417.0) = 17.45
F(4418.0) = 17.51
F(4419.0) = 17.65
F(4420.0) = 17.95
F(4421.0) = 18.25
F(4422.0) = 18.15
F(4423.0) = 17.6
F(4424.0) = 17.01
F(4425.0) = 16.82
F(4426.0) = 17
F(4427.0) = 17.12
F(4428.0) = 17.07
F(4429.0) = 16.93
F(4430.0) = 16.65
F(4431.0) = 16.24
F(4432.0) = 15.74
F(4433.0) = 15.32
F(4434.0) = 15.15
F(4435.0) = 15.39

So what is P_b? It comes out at 4340.0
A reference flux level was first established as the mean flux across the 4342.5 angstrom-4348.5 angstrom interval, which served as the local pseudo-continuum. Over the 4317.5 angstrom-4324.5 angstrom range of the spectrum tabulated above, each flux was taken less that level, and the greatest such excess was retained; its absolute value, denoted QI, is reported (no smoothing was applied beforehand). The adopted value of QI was 2.4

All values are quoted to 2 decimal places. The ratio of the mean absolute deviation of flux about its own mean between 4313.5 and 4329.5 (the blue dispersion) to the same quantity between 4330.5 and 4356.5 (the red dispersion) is 0.60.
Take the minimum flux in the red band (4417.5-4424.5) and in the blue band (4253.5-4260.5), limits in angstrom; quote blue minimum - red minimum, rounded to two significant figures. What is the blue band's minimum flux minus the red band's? -2.3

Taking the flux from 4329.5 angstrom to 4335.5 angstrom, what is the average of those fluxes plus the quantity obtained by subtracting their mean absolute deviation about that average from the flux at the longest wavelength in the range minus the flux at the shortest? 13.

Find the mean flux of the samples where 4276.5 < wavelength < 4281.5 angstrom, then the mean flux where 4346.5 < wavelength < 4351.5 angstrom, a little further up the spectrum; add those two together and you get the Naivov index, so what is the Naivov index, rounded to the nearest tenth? 30.3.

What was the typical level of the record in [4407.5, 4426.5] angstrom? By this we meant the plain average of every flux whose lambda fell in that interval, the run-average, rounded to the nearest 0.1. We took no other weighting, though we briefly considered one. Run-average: 17.2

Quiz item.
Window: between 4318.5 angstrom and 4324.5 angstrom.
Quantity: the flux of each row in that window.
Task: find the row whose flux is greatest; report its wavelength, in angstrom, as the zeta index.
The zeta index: 4319.0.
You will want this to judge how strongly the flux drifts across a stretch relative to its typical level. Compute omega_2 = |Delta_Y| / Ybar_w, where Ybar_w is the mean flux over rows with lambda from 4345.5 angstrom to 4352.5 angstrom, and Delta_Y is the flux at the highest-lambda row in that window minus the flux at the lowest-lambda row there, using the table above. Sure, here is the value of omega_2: 0.10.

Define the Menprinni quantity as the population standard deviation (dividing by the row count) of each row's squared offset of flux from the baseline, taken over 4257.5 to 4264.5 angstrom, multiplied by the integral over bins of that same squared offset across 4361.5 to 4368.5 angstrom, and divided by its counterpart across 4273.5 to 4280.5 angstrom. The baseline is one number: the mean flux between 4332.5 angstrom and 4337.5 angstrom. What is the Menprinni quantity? 10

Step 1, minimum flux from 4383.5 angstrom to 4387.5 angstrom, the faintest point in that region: 12.9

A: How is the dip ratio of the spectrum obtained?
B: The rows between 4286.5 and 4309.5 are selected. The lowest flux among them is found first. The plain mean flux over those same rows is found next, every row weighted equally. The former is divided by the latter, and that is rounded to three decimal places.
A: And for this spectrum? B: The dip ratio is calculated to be 0.847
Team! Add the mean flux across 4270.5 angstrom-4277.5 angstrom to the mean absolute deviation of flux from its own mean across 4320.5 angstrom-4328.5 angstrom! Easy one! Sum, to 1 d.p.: 15.1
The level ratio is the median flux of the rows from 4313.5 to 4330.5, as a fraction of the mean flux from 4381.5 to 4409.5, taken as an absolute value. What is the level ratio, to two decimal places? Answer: 1.00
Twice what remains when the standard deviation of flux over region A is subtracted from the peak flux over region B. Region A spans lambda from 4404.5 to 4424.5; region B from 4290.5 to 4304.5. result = 29.5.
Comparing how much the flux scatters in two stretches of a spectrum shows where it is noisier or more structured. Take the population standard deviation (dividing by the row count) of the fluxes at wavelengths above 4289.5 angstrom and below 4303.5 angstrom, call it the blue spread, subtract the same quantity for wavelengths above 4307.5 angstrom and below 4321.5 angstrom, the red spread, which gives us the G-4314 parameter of -0.46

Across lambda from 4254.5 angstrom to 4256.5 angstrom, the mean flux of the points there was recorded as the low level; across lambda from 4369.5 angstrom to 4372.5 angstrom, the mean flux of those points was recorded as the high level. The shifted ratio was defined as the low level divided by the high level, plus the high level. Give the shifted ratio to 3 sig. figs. 16.9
